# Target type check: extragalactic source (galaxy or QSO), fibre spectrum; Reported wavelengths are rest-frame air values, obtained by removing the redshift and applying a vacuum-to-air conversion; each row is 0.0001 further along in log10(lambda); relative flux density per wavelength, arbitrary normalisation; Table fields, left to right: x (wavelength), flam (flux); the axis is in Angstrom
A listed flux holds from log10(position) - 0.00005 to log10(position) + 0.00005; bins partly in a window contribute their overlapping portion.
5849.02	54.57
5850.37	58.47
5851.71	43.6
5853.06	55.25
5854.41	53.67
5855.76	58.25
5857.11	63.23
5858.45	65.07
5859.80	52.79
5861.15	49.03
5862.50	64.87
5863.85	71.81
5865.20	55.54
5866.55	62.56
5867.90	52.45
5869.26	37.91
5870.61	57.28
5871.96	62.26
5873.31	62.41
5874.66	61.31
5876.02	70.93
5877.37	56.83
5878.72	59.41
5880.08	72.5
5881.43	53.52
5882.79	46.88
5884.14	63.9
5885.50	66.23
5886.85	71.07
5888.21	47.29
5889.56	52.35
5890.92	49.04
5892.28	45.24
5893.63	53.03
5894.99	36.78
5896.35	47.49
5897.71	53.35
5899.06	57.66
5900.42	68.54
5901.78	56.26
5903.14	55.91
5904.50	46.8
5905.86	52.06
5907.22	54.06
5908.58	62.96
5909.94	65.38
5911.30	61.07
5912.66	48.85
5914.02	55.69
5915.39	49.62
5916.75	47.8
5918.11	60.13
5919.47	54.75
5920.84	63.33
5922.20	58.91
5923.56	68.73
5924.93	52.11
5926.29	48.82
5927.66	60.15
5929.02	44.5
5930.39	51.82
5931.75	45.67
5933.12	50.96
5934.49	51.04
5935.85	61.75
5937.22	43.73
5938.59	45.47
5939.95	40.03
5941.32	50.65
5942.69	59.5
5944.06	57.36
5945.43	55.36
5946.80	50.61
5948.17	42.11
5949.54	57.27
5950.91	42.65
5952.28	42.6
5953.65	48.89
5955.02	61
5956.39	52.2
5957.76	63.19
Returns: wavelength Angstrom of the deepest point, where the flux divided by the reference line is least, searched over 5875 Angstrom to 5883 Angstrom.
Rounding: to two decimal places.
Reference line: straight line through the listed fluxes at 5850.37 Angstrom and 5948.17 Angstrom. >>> 5882.79 Angstrom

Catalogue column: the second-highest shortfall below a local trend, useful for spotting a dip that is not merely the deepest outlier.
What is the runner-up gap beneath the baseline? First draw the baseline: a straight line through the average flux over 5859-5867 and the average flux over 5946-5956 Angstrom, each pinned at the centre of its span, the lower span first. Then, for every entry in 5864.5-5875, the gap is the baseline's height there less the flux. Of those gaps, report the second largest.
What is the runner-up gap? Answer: 6.4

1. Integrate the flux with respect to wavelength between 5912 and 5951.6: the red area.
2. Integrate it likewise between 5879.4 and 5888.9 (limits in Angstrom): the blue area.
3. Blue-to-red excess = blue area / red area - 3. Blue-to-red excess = -2.7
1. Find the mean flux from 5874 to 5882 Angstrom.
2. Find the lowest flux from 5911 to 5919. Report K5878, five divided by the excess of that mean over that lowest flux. 0.34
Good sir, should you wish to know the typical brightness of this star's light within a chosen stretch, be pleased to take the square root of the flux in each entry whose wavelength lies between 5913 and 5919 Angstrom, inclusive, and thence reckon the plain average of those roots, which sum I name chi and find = 7.3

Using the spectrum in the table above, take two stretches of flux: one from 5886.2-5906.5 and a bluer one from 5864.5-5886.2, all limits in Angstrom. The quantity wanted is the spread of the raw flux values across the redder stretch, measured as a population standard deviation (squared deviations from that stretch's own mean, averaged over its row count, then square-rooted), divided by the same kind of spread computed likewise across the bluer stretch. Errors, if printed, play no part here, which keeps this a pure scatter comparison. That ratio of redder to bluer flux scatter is 1.0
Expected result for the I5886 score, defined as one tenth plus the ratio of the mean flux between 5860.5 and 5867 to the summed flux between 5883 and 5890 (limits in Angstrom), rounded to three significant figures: 0.302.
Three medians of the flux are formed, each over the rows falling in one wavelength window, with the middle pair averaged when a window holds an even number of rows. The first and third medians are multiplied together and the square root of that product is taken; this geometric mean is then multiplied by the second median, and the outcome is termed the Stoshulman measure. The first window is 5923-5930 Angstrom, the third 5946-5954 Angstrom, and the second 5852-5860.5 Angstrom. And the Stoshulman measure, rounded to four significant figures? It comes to 2772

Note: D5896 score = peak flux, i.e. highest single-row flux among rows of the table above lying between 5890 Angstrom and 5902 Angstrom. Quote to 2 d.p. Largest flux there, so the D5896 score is 68.54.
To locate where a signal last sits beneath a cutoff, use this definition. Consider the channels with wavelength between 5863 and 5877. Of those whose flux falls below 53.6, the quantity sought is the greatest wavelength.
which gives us 5869.26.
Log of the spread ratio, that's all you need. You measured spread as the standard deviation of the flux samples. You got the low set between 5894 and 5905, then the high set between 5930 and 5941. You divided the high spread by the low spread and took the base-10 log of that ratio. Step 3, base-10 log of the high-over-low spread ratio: -0.15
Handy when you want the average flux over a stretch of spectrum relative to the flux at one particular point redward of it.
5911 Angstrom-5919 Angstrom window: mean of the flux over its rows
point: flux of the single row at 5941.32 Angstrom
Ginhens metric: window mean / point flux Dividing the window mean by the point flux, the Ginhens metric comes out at 1.06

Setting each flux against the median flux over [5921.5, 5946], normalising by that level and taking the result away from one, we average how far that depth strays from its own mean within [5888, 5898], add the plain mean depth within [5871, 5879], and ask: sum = -0.13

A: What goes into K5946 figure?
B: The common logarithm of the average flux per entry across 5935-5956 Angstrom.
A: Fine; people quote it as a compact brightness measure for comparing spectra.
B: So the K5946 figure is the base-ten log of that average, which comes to 1.70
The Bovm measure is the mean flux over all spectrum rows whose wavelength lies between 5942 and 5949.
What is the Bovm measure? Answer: 53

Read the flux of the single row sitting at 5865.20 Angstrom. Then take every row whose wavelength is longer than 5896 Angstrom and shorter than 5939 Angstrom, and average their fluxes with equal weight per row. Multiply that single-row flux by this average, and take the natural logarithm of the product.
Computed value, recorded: 8.02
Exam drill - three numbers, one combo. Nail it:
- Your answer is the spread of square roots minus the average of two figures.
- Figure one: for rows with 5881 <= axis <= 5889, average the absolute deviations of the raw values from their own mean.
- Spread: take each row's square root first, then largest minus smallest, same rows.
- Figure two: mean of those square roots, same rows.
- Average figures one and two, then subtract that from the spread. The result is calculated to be -6.68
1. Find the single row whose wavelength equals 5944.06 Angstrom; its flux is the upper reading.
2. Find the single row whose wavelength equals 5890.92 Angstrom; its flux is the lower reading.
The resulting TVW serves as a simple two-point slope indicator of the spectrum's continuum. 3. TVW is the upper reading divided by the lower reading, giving 1.17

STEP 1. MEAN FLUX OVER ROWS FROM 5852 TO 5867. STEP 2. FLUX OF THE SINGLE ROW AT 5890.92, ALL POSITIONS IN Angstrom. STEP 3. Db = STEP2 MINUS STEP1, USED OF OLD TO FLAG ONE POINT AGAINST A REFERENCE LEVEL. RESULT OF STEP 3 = -10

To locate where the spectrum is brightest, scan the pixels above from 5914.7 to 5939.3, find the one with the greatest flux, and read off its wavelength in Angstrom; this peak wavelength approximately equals 5923.56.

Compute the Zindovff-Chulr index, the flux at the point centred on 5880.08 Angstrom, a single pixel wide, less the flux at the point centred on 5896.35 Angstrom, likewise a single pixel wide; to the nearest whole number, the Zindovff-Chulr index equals 25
